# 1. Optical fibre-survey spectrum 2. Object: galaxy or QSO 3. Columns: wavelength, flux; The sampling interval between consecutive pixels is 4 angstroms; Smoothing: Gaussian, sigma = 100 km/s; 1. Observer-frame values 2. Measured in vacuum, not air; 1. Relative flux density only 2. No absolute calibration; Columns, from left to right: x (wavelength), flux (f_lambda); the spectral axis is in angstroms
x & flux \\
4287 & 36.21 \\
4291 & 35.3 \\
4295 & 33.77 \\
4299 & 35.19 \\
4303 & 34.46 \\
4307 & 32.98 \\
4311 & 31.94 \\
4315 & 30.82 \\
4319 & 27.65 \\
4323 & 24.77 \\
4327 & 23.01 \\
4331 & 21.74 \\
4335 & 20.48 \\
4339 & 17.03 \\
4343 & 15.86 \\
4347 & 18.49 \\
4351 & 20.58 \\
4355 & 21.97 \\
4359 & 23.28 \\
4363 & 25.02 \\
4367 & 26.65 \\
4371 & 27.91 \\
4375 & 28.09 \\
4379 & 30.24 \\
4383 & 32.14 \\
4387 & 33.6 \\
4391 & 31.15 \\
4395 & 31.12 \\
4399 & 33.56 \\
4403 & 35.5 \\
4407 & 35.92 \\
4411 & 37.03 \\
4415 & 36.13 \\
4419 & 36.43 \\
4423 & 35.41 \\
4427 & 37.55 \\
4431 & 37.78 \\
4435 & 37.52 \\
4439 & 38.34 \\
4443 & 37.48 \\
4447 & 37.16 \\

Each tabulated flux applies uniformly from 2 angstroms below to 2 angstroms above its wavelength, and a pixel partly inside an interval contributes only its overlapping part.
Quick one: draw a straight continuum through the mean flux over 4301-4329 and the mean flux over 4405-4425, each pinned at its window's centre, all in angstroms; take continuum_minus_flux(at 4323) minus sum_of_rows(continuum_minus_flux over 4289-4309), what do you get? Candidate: 35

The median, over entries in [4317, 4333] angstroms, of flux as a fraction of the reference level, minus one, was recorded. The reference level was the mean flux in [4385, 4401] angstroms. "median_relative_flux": -0.26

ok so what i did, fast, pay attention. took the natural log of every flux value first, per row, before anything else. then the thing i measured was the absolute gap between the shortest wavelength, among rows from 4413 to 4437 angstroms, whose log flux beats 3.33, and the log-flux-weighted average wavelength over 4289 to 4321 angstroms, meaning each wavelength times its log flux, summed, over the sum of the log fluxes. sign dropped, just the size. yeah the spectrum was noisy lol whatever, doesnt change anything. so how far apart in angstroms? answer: 110.2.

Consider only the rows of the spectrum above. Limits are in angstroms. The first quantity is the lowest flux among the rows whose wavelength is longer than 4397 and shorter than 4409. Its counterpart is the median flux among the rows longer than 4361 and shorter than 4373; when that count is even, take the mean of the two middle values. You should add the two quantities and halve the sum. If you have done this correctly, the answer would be 30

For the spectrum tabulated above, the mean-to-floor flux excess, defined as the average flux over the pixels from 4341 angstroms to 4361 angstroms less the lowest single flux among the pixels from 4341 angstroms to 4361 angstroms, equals 4.2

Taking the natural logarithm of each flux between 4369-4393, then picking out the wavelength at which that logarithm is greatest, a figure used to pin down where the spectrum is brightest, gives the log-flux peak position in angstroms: 4387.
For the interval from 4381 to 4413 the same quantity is 4411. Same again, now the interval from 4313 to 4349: 4315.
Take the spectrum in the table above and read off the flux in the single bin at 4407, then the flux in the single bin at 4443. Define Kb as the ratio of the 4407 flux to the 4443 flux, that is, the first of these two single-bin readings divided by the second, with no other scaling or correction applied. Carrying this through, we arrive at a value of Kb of 0.958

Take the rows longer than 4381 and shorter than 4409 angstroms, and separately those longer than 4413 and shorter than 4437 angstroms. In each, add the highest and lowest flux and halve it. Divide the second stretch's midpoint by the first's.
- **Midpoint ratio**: 1.1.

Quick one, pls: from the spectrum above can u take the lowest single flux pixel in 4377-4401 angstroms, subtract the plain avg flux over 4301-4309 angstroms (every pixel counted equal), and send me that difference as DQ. -3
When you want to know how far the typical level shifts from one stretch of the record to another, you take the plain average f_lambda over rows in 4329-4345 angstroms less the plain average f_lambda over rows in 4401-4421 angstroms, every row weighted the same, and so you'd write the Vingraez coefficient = -17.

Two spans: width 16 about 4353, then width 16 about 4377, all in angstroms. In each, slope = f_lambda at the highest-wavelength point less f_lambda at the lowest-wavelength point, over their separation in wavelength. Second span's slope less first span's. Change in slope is 0.0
